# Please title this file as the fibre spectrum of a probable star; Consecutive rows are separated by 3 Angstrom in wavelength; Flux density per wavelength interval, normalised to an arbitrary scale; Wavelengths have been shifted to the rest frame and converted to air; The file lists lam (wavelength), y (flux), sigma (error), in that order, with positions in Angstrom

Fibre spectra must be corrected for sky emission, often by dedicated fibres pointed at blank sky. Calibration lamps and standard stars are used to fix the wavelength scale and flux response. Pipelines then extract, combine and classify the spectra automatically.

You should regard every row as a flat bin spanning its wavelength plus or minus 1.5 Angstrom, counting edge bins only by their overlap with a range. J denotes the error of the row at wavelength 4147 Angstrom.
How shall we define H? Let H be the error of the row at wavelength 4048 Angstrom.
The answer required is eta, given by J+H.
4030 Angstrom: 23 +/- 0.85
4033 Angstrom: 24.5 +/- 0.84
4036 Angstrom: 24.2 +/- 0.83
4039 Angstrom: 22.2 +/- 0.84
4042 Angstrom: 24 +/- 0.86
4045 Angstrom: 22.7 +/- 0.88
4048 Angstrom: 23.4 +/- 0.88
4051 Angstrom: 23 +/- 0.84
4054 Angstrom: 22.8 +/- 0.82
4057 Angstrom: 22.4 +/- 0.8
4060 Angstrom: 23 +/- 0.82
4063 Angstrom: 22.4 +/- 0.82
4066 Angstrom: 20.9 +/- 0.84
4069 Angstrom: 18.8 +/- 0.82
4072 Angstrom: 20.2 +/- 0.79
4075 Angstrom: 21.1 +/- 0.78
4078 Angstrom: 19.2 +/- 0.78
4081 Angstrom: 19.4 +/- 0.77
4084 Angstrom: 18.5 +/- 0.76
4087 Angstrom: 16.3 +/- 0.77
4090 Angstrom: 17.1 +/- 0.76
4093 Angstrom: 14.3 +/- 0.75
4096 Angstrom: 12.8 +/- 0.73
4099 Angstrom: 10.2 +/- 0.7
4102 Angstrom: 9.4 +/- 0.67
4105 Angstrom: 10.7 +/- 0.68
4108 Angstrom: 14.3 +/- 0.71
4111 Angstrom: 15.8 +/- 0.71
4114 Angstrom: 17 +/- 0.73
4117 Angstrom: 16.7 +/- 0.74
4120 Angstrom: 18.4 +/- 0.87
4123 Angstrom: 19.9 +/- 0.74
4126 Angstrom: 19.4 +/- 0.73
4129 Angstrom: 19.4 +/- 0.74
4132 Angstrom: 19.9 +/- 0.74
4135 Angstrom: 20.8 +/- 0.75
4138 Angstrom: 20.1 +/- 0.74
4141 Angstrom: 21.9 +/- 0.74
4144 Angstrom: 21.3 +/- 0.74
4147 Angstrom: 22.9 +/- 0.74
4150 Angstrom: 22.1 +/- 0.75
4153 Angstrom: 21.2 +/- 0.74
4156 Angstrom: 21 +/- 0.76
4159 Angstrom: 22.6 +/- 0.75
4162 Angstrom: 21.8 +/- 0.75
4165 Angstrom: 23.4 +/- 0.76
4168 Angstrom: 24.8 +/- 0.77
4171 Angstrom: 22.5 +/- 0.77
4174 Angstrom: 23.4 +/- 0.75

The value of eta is 1.62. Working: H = 0.88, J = 0.74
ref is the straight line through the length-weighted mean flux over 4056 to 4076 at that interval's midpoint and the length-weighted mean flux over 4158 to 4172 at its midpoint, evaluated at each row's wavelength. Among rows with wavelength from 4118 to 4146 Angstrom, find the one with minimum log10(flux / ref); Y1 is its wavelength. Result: 4120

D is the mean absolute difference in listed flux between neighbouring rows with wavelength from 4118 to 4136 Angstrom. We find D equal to 0.7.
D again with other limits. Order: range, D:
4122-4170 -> 0.9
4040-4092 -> 1.0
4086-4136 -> 1.3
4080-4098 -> 1.6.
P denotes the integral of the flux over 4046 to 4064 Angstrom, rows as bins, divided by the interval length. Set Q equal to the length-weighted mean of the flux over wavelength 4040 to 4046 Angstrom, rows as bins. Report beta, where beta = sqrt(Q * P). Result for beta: 23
